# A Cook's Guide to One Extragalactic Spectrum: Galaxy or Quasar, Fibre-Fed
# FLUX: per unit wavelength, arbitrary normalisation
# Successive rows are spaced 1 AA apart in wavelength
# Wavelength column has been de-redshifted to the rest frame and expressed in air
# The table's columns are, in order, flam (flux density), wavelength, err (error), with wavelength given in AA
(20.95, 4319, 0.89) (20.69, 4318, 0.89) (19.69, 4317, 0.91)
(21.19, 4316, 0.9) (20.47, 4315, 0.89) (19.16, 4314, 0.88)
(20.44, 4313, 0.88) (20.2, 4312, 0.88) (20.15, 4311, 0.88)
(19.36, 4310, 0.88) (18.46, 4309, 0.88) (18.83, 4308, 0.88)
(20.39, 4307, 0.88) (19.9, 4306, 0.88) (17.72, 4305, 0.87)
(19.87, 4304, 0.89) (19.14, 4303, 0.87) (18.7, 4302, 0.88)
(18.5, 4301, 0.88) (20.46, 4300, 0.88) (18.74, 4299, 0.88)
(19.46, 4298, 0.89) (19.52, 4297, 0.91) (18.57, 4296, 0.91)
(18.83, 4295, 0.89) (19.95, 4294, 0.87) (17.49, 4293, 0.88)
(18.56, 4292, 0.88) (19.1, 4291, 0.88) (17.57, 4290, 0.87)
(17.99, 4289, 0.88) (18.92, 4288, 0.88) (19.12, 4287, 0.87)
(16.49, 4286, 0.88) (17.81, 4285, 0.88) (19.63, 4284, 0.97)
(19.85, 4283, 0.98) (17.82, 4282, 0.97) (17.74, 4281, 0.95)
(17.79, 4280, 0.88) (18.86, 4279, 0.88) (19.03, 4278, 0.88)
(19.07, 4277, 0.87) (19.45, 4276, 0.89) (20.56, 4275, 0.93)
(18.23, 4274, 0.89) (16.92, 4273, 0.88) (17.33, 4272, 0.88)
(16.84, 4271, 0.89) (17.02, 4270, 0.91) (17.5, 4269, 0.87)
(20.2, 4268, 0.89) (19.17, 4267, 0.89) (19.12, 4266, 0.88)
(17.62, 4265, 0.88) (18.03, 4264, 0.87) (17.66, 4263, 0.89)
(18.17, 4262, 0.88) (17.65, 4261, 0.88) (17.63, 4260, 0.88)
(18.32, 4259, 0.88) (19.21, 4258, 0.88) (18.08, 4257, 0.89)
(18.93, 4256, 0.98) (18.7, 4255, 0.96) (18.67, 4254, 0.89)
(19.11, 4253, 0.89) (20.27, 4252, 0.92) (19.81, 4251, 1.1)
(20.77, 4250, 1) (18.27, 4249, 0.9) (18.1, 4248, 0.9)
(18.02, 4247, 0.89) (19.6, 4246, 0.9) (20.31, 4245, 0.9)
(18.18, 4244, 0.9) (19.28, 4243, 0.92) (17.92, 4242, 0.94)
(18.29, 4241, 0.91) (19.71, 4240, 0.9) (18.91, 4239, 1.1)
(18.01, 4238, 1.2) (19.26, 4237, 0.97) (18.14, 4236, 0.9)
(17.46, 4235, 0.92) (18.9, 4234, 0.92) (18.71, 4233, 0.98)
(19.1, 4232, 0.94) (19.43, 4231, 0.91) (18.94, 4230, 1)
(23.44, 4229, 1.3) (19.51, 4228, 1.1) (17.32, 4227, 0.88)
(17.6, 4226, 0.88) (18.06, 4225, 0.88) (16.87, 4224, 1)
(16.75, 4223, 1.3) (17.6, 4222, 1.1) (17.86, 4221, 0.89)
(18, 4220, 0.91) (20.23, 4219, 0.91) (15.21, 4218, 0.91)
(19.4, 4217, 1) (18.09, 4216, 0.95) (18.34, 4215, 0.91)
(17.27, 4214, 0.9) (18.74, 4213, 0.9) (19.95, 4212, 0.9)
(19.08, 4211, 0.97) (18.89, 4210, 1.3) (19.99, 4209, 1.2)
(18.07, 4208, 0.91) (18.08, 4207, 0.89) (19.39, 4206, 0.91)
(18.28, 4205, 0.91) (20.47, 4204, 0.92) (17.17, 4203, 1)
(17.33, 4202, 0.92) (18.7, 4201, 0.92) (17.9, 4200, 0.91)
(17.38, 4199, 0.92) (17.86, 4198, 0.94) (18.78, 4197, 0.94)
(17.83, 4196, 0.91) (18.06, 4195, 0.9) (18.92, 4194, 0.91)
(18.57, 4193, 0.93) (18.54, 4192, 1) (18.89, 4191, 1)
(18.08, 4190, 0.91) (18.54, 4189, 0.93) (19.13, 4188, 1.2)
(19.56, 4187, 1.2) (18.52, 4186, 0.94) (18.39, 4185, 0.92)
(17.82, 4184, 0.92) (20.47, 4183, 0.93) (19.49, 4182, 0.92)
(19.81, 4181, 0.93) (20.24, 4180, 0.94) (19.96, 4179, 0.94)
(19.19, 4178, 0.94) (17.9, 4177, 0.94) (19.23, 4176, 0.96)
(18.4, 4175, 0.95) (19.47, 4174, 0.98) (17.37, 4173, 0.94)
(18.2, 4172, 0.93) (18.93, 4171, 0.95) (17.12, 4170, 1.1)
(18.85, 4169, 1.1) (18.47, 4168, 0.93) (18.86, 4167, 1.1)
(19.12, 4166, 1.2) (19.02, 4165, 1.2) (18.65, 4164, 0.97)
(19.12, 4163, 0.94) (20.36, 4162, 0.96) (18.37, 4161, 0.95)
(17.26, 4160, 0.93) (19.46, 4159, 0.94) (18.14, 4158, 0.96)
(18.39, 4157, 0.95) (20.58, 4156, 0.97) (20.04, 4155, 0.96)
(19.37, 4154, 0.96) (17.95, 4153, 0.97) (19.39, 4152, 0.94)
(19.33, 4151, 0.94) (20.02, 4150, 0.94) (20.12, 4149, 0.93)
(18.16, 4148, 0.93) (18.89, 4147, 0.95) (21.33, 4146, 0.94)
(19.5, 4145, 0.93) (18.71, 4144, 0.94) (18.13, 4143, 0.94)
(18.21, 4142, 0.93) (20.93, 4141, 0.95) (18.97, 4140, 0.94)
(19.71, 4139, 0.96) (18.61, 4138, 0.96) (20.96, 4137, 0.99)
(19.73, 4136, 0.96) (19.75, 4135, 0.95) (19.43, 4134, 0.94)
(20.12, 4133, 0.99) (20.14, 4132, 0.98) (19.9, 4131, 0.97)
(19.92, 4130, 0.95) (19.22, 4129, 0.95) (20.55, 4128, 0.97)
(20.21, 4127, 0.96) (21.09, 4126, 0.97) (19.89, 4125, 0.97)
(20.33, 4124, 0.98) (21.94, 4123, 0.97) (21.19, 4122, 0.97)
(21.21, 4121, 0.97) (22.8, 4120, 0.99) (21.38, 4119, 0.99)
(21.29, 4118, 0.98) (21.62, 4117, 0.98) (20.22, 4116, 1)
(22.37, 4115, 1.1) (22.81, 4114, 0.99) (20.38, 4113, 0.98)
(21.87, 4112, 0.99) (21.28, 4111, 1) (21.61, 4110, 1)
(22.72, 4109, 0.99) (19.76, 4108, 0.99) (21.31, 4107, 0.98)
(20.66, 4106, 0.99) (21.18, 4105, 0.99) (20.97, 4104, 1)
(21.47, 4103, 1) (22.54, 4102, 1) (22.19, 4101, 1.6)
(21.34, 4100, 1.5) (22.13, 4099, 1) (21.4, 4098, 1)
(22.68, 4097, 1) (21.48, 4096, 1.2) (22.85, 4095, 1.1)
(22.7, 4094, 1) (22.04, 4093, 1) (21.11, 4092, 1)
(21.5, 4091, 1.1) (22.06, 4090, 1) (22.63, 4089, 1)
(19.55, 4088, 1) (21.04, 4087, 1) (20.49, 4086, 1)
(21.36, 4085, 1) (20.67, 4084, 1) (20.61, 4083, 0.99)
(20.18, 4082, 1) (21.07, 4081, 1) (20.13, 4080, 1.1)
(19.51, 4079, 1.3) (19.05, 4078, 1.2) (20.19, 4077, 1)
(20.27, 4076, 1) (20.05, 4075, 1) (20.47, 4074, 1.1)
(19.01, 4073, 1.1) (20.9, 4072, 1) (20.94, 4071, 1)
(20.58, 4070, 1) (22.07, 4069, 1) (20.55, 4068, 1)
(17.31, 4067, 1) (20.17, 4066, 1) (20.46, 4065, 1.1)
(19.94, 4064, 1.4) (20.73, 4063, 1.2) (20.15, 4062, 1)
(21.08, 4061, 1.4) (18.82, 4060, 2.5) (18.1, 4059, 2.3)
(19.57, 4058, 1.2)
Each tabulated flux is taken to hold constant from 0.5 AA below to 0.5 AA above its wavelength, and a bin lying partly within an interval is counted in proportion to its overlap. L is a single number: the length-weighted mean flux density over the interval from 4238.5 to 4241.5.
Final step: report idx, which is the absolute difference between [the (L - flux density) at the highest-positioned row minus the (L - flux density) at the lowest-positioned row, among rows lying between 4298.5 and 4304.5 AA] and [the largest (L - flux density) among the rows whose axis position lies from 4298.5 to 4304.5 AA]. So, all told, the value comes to 1.6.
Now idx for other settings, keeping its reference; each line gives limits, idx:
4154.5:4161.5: 0.0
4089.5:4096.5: 2.7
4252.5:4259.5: 0.1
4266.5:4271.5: 0.2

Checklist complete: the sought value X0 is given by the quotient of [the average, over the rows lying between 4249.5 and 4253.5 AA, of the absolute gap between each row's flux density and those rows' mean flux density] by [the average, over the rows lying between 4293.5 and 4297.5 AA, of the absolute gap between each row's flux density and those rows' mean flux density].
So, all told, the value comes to 1.0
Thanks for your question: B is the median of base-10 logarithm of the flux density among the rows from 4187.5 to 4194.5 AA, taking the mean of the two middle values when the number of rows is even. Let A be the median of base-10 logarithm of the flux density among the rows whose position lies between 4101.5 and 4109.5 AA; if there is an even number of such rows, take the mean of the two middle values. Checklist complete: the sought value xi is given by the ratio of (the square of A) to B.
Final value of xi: 1.39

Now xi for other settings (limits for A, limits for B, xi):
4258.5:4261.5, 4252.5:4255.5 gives 1.22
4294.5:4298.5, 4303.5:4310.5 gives 1.28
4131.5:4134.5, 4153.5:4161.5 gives 1.33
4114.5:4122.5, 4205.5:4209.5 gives 1.39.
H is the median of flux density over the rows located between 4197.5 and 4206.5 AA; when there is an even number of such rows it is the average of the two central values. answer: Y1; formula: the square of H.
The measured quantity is 320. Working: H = 17.9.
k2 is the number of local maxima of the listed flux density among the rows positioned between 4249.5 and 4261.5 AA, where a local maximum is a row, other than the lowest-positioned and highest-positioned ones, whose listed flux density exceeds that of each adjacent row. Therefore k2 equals 3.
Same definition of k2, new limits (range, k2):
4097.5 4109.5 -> 4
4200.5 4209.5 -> 2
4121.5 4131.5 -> 4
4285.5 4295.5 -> 3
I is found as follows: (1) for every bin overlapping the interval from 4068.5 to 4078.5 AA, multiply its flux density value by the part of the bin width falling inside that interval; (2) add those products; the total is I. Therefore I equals 204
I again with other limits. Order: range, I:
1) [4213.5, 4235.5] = 404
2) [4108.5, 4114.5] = 131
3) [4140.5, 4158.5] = 347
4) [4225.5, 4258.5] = 626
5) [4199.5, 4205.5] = 110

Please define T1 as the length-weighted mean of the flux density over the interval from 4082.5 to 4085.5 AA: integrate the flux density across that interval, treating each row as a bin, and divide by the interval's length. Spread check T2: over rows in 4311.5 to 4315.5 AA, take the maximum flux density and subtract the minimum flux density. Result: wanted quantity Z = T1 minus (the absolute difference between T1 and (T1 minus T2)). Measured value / 19.6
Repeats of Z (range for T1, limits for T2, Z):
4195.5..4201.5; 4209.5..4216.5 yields 15.4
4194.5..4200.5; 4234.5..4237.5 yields 16.2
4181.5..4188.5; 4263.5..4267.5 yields 17.5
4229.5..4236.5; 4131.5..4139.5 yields 16.3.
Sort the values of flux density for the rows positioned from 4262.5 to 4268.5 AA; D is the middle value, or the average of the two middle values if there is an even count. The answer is 18.6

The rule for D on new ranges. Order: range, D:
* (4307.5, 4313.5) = 19.8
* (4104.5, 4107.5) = 21.2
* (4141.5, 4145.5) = 18.5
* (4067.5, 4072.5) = 20.9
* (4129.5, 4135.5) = 19.9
